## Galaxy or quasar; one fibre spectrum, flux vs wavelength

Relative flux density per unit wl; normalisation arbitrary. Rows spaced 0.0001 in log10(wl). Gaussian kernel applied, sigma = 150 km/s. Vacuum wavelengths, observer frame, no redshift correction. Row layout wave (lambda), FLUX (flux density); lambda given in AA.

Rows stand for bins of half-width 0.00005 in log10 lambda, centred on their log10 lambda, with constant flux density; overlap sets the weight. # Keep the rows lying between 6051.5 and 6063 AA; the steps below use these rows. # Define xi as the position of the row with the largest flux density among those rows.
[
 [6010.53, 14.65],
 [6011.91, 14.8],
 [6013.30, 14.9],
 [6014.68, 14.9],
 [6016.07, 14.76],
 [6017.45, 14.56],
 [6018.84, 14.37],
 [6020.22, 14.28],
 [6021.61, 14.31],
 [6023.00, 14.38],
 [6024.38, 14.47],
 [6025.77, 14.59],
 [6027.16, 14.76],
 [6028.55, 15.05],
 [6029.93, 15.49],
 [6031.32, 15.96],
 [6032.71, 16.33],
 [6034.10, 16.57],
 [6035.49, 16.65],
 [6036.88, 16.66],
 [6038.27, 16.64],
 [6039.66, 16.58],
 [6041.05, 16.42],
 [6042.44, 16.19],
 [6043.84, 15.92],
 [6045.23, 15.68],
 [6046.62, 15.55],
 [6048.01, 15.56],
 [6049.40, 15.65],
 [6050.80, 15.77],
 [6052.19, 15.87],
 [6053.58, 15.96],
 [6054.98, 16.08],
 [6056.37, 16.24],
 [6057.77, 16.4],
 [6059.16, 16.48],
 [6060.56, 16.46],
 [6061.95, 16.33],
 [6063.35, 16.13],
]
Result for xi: 6059.16 AA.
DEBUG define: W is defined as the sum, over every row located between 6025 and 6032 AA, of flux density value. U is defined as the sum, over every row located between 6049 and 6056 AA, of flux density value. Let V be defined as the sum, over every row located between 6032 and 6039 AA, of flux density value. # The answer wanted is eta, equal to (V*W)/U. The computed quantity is 79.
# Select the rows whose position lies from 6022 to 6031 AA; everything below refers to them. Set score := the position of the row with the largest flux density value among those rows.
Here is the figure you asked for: 6029.93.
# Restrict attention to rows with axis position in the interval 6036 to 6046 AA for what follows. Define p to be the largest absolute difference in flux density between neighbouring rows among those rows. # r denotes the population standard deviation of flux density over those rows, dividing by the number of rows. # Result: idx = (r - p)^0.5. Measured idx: 0.29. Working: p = 0.27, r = 0.4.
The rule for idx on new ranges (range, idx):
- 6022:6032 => 0.26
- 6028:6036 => 0.33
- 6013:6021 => 0.21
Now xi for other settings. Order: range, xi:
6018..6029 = 6028.55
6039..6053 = 6039.66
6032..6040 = 6036.88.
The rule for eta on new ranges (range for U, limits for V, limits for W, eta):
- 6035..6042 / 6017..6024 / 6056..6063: 71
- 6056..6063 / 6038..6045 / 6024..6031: 74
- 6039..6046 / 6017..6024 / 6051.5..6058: 72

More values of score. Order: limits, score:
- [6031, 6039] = 6036.88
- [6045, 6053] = 6052.19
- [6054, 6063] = 6059.16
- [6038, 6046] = 6038.27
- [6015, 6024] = 6016.07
